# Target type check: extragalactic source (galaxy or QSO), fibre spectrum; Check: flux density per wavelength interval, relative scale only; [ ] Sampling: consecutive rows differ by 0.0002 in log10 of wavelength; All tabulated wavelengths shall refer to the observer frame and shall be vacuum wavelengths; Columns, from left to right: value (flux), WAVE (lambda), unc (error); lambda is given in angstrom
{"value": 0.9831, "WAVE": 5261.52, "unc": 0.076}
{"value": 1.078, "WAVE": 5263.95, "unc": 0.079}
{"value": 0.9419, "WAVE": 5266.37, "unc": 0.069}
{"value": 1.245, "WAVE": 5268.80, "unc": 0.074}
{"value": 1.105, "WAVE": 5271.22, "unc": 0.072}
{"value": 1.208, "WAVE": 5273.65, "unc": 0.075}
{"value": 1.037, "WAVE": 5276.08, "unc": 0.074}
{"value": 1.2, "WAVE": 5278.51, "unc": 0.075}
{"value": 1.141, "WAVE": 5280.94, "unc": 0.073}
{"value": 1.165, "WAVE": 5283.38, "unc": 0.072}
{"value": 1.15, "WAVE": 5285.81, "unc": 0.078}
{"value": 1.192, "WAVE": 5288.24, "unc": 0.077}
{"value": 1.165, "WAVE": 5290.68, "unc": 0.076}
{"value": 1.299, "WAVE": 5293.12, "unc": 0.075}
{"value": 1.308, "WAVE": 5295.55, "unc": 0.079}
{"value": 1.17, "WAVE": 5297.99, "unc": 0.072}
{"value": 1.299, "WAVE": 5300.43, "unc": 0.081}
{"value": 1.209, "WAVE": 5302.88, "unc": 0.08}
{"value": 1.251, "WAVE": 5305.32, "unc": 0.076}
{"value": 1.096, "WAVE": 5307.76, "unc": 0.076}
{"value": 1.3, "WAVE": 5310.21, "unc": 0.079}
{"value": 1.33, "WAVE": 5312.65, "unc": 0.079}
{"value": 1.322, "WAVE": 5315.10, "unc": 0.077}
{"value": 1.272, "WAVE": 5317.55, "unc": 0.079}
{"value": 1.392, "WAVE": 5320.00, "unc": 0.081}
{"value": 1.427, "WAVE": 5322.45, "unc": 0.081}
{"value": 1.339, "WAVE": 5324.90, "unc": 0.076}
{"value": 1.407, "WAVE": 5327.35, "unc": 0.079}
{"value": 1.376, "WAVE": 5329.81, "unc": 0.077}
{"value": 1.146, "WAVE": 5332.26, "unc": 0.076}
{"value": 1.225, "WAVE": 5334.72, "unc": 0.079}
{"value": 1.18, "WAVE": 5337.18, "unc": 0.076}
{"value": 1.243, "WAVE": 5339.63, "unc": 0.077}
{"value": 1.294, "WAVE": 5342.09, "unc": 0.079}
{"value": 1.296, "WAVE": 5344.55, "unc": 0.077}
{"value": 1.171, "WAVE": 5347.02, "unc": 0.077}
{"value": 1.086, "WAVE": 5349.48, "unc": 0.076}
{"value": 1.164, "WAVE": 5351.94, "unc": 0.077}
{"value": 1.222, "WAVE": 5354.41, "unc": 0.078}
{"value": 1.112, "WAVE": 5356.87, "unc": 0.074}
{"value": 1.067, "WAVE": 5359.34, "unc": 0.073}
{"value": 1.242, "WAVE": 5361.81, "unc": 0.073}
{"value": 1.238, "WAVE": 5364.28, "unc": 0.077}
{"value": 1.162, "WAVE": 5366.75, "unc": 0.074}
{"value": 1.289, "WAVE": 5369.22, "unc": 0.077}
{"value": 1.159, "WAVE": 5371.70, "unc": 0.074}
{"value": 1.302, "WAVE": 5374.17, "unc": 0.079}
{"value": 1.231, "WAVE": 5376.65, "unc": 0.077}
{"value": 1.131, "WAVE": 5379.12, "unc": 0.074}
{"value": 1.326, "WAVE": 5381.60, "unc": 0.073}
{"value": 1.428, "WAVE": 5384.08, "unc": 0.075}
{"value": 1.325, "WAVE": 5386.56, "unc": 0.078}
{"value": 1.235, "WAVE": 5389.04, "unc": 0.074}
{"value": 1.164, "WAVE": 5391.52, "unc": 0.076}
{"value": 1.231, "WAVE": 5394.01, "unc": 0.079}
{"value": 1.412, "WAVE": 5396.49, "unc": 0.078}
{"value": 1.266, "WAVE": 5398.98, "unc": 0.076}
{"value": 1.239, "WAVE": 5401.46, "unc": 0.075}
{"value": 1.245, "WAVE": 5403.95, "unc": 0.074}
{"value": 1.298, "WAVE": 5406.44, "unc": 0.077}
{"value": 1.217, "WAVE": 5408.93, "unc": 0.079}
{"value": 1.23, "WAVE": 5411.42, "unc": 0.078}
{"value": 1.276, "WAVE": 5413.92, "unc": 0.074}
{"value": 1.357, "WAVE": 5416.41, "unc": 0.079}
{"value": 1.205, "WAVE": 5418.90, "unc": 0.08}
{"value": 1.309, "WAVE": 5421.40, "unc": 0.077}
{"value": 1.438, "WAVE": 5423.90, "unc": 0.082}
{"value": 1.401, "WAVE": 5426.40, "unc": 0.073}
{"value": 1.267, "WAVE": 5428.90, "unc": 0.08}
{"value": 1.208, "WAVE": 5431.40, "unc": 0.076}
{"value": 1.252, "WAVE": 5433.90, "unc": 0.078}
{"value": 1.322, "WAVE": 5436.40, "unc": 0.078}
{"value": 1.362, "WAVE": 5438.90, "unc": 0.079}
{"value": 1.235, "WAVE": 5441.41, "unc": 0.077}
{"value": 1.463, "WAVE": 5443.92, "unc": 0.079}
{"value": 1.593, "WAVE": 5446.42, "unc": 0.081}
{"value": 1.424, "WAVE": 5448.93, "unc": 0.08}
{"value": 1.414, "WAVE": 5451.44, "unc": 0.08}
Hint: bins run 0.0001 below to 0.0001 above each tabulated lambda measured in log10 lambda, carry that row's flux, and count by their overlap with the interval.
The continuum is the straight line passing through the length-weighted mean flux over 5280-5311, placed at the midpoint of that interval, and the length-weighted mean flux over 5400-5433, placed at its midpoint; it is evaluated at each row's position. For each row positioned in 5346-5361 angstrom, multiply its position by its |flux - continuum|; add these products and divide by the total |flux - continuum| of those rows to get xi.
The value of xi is 5354.0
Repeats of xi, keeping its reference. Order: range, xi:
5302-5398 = 5348.1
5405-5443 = 5424.9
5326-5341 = 5330.4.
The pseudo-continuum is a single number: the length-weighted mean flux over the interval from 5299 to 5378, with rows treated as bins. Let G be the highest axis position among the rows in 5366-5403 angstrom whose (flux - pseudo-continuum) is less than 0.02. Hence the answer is 5401.46 angstrom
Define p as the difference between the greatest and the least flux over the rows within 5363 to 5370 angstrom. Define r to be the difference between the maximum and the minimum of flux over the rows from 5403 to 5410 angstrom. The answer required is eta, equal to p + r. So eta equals 0.21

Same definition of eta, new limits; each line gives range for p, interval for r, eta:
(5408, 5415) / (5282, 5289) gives 0.10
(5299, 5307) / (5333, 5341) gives 0.15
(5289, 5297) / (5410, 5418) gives 0.27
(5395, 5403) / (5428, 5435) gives 0.23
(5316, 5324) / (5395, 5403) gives 0.33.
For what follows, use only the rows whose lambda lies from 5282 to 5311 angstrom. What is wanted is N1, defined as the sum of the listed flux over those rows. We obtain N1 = 15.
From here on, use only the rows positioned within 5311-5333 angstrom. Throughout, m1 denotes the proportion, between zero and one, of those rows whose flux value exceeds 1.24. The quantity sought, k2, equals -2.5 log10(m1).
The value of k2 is 0.1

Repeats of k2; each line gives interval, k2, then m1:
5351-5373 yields 1.6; 0.22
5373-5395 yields 0.9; 0.44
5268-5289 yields 2.4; 0.11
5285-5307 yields 0.9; 0.44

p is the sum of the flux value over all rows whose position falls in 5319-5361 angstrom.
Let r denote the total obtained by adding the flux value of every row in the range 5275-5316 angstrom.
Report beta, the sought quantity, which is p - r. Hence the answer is 0.5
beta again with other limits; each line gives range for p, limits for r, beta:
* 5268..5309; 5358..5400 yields -1.0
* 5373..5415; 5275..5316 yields 0.9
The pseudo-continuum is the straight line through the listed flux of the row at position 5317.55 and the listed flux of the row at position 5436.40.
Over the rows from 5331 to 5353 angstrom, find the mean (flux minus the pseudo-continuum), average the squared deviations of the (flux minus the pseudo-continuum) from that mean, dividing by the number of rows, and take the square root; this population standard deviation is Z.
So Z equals 0.07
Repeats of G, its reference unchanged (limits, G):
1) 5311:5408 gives 5403.95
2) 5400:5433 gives 5431.40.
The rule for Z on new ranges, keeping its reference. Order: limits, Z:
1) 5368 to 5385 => 0.09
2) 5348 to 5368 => 0.06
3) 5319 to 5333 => 0.10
